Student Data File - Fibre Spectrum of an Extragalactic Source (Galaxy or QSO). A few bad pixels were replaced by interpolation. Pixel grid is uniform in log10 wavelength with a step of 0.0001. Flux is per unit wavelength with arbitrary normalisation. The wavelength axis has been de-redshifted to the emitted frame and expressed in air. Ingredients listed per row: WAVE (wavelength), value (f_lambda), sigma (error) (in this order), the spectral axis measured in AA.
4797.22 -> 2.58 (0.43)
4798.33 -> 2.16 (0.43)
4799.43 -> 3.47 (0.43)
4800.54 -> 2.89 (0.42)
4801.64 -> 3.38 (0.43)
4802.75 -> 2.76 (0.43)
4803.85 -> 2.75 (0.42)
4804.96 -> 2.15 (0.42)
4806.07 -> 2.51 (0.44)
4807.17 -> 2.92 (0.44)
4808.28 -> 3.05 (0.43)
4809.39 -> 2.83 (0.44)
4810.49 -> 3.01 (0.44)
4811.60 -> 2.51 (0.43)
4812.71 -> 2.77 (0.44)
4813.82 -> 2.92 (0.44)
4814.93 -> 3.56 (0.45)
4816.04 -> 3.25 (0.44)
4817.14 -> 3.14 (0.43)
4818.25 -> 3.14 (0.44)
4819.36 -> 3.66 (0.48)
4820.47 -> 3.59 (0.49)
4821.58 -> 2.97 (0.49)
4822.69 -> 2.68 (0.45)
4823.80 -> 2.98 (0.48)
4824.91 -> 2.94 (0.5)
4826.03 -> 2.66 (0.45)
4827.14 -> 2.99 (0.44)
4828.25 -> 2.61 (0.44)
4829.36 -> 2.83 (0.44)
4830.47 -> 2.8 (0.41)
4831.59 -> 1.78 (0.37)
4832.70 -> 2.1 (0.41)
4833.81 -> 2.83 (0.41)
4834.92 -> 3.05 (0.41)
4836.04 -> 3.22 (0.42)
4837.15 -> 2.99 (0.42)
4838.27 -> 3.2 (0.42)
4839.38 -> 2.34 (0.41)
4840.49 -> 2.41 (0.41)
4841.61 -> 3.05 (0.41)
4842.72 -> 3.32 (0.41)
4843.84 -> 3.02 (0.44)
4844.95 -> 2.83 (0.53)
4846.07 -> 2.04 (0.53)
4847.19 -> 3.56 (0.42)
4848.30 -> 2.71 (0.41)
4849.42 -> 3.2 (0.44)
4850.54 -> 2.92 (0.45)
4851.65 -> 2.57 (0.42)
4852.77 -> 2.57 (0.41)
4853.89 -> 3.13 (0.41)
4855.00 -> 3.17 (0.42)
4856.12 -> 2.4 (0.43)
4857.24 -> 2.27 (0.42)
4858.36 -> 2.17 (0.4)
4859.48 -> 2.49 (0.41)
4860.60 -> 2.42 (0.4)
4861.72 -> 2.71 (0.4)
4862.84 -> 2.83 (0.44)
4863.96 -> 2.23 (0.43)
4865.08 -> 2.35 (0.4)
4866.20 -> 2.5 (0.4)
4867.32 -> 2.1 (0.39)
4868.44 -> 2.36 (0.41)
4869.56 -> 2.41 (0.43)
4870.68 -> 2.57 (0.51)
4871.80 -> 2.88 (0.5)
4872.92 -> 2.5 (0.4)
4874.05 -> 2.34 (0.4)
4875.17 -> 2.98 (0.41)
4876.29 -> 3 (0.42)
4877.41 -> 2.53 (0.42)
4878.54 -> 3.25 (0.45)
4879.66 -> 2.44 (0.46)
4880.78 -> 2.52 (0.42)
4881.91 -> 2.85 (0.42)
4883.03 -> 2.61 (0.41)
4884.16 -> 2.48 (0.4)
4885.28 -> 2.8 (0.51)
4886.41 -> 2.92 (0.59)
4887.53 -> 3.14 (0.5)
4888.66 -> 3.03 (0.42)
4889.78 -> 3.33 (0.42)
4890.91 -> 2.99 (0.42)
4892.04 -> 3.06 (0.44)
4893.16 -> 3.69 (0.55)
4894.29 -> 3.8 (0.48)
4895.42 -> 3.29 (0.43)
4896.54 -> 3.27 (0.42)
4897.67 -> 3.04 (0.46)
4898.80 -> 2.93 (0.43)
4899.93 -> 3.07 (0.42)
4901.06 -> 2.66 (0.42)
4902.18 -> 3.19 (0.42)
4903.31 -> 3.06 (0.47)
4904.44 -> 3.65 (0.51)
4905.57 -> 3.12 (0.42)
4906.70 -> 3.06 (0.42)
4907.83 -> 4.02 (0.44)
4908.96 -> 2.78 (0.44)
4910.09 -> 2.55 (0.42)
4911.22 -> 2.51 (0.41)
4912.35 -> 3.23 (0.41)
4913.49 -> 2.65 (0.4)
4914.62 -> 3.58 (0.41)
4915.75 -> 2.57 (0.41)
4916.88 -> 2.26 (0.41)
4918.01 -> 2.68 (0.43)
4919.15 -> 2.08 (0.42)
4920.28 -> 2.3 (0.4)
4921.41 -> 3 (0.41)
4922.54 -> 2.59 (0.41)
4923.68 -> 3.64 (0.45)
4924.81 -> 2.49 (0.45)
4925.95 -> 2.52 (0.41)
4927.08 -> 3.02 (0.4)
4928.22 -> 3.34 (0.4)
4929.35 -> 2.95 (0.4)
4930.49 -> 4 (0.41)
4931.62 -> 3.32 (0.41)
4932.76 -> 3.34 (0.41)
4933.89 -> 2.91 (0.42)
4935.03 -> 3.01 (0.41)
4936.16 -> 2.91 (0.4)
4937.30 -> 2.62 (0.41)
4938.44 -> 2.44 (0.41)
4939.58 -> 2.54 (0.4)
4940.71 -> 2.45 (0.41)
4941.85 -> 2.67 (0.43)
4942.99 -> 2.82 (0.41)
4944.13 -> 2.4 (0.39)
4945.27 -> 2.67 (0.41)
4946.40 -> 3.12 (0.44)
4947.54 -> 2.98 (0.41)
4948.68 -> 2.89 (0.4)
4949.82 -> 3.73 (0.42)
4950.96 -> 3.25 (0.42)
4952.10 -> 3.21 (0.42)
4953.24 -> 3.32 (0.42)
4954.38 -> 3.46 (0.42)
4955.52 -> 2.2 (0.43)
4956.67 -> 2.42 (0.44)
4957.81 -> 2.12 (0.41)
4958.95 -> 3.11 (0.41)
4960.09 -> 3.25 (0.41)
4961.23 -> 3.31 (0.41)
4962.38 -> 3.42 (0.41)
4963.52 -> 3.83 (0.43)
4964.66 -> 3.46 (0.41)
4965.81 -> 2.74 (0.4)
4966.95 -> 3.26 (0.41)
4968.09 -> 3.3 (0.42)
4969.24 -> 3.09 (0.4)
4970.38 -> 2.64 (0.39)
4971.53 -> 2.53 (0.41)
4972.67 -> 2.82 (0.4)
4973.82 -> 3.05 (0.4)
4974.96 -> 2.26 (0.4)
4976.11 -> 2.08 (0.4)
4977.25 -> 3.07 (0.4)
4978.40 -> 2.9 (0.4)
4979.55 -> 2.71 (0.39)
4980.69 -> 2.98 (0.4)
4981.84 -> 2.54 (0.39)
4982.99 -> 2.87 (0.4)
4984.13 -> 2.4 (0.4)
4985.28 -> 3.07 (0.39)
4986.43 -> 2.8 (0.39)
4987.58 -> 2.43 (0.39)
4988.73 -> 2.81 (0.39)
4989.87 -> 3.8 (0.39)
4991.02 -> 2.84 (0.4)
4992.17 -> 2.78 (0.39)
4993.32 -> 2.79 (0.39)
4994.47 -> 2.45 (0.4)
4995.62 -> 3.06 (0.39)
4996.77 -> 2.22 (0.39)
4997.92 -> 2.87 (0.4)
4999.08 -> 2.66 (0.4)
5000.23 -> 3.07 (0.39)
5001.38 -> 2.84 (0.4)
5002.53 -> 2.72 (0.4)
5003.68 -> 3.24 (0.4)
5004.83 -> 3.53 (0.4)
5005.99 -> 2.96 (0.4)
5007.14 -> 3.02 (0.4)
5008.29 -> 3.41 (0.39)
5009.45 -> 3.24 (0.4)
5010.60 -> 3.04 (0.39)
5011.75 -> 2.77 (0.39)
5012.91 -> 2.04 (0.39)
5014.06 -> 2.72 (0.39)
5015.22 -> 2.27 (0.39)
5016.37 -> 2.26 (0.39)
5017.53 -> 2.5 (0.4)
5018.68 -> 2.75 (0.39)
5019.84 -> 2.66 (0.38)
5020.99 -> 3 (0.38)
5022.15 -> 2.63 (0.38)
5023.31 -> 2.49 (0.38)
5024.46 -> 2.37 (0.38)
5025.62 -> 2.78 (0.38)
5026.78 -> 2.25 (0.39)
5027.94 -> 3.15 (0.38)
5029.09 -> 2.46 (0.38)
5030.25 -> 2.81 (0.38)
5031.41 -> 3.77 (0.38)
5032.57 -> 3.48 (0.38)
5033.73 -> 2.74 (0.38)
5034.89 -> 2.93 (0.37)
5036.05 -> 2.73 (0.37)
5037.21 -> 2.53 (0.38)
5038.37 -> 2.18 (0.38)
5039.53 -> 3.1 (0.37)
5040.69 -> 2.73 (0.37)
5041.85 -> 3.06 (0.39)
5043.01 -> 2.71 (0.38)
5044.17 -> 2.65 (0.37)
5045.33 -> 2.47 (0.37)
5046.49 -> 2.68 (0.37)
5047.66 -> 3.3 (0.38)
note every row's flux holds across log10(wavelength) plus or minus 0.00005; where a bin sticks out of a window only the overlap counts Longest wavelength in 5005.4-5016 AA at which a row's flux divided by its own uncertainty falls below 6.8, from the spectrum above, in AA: 5015.22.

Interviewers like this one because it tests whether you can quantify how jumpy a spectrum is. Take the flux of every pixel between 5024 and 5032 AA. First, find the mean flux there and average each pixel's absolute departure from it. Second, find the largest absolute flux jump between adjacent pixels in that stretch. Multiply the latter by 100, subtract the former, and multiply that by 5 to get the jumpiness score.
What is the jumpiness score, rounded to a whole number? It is 478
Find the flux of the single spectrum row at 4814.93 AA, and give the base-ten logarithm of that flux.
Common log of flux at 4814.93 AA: 0.55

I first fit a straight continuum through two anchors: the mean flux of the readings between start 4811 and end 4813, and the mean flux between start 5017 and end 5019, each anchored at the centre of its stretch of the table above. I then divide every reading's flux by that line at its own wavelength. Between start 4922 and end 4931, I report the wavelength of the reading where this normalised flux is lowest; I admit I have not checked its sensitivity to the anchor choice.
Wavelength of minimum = 4924.81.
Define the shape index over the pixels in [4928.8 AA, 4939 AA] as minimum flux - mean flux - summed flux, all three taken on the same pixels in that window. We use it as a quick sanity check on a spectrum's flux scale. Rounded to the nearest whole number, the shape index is -28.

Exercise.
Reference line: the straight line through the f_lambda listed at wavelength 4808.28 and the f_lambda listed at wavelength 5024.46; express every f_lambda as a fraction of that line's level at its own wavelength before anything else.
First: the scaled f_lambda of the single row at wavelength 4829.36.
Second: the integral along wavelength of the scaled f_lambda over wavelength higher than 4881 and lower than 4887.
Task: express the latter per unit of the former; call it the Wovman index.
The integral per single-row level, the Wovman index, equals 6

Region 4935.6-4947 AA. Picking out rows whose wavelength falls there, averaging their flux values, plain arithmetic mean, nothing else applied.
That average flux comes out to 2.66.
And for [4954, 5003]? 2.86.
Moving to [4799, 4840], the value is 2.90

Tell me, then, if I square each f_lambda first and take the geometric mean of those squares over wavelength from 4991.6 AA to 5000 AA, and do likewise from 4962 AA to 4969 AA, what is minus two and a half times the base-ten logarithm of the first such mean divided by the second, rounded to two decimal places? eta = 0.47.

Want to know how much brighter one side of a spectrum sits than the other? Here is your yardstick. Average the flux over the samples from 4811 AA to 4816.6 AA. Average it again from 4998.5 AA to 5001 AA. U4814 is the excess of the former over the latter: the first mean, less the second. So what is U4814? 0.14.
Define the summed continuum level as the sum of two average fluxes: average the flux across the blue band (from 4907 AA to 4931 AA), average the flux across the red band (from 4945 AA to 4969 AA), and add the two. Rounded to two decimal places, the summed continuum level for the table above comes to 5.99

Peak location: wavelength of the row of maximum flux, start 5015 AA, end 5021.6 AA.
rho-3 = 5020.99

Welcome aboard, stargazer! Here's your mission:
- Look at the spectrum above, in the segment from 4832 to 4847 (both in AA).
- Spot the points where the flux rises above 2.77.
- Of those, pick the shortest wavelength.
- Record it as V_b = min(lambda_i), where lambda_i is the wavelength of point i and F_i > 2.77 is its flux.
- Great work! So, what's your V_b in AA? 4833.81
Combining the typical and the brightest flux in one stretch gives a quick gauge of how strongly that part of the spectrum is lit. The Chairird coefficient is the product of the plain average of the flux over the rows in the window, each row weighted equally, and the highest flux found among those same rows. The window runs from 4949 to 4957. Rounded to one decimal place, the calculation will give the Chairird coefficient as 11.5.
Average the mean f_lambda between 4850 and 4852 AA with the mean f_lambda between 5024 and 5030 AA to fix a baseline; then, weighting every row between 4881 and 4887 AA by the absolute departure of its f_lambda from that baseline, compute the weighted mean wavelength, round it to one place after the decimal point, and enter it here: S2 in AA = 4884.4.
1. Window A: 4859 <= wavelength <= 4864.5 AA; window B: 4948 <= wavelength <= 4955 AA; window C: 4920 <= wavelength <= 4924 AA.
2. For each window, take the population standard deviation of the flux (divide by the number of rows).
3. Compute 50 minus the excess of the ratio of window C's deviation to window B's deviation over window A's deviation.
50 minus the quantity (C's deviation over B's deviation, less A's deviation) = 48.24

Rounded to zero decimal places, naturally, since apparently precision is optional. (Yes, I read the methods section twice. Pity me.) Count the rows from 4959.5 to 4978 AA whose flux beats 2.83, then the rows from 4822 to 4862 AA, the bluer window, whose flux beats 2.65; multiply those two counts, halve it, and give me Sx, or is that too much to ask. 115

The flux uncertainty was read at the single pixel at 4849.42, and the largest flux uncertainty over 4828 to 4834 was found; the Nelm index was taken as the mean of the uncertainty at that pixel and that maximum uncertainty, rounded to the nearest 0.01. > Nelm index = 0.44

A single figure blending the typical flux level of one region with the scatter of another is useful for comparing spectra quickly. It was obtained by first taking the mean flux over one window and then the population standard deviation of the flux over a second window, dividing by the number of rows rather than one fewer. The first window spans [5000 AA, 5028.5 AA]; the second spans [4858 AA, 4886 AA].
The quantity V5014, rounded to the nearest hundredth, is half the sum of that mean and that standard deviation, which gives 1.53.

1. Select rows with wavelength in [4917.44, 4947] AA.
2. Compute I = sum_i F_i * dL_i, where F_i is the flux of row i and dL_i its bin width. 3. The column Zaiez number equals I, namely 84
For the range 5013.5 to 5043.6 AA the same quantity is 82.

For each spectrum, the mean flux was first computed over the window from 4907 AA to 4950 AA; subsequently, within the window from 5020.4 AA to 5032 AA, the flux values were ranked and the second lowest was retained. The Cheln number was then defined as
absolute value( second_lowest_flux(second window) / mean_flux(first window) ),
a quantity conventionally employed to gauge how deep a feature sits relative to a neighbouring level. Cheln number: 0.82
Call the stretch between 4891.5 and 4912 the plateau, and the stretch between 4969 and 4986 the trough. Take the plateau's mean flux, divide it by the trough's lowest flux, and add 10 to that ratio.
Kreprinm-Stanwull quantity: 11.5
